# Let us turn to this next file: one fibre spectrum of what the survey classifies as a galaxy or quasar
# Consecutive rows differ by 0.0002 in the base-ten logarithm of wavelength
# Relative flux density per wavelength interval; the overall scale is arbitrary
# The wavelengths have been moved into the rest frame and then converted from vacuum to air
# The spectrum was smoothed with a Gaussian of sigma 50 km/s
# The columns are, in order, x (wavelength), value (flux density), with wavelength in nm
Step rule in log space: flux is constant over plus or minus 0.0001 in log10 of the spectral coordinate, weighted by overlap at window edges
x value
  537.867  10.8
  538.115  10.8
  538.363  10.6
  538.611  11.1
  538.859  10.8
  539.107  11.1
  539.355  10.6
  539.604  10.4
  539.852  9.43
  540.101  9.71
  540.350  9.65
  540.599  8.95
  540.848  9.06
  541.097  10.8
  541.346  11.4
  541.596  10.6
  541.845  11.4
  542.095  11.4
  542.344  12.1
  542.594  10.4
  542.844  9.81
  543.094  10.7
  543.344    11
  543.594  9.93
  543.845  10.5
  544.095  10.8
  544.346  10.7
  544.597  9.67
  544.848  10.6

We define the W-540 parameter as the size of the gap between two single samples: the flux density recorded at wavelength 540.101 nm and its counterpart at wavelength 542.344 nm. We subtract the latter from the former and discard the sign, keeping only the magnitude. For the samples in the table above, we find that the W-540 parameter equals 2.4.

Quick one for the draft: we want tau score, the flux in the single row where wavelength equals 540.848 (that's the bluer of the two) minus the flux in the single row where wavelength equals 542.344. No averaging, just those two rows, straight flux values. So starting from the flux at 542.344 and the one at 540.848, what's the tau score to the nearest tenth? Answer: -3.0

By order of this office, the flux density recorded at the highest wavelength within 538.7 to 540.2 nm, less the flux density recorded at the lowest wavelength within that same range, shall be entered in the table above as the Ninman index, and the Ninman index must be -1.1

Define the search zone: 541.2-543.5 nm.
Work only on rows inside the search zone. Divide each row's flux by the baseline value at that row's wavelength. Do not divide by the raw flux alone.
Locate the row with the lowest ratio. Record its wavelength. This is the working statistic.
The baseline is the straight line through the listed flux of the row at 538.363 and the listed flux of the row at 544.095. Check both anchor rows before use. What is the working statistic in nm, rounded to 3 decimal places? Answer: 542.844 nm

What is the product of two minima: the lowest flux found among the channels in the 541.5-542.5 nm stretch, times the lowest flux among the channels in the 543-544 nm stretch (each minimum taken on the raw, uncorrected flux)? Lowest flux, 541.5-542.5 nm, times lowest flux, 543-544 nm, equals 105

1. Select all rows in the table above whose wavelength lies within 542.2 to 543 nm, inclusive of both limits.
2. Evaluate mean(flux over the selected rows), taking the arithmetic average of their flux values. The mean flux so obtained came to 10.8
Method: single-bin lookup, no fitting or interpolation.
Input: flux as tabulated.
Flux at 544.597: 9.67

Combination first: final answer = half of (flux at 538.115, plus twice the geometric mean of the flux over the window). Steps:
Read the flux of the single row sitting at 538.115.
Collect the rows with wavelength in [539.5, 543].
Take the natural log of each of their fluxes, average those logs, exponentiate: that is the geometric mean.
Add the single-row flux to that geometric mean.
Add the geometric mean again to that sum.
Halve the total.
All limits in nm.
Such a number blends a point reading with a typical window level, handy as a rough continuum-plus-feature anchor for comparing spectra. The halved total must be 15.7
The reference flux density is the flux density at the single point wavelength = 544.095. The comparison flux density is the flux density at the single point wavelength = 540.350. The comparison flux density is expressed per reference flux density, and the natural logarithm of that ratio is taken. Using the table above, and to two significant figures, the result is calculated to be -0.11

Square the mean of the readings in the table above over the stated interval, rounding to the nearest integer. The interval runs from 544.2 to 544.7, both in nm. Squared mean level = 104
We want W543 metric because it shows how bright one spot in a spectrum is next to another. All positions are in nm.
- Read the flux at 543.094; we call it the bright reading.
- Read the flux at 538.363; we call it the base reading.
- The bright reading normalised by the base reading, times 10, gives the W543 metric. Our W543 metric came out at 10.1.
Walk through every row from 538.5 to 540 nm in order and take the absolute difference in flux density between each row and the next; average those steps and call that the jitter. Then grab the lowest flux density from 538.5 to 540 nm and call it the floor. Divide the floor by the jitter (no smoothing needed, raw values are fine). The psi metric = 21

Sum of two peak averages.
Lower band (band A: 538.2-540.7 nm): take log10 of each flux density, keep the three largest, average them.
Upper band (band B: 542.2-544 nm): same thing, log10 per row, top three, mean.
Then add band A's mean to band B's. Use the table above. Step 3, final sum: 2.09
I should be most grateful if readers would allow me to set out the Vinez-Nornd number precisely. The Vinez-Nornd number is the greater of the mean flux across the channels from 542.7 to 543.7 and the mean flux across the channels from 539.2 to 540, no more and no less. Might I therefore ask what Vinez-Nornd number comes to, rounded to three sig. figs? 10.4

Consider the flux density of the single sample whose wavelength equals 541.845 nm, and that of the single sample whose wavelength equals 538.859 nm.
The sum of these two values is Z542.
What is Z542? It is 22.2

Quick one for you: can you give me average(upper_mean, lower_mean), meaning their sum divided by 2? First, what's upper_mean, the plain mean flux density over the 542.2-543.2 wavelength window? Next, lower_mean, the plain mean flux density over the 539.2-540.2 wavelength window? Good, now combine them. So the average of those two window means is 10.4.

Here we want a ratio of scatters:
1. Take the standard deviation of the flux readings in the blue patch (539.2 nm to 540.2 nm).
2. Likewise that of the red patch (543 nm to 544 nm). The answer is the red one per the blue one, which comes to 0.8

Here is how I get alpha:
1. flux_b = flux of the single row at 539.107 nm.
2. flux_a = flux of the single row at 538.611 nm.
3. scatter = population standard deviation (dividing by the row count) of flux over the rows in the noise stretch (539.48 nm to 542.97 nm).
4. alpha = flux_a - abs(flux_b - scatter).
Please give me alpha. 0.9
